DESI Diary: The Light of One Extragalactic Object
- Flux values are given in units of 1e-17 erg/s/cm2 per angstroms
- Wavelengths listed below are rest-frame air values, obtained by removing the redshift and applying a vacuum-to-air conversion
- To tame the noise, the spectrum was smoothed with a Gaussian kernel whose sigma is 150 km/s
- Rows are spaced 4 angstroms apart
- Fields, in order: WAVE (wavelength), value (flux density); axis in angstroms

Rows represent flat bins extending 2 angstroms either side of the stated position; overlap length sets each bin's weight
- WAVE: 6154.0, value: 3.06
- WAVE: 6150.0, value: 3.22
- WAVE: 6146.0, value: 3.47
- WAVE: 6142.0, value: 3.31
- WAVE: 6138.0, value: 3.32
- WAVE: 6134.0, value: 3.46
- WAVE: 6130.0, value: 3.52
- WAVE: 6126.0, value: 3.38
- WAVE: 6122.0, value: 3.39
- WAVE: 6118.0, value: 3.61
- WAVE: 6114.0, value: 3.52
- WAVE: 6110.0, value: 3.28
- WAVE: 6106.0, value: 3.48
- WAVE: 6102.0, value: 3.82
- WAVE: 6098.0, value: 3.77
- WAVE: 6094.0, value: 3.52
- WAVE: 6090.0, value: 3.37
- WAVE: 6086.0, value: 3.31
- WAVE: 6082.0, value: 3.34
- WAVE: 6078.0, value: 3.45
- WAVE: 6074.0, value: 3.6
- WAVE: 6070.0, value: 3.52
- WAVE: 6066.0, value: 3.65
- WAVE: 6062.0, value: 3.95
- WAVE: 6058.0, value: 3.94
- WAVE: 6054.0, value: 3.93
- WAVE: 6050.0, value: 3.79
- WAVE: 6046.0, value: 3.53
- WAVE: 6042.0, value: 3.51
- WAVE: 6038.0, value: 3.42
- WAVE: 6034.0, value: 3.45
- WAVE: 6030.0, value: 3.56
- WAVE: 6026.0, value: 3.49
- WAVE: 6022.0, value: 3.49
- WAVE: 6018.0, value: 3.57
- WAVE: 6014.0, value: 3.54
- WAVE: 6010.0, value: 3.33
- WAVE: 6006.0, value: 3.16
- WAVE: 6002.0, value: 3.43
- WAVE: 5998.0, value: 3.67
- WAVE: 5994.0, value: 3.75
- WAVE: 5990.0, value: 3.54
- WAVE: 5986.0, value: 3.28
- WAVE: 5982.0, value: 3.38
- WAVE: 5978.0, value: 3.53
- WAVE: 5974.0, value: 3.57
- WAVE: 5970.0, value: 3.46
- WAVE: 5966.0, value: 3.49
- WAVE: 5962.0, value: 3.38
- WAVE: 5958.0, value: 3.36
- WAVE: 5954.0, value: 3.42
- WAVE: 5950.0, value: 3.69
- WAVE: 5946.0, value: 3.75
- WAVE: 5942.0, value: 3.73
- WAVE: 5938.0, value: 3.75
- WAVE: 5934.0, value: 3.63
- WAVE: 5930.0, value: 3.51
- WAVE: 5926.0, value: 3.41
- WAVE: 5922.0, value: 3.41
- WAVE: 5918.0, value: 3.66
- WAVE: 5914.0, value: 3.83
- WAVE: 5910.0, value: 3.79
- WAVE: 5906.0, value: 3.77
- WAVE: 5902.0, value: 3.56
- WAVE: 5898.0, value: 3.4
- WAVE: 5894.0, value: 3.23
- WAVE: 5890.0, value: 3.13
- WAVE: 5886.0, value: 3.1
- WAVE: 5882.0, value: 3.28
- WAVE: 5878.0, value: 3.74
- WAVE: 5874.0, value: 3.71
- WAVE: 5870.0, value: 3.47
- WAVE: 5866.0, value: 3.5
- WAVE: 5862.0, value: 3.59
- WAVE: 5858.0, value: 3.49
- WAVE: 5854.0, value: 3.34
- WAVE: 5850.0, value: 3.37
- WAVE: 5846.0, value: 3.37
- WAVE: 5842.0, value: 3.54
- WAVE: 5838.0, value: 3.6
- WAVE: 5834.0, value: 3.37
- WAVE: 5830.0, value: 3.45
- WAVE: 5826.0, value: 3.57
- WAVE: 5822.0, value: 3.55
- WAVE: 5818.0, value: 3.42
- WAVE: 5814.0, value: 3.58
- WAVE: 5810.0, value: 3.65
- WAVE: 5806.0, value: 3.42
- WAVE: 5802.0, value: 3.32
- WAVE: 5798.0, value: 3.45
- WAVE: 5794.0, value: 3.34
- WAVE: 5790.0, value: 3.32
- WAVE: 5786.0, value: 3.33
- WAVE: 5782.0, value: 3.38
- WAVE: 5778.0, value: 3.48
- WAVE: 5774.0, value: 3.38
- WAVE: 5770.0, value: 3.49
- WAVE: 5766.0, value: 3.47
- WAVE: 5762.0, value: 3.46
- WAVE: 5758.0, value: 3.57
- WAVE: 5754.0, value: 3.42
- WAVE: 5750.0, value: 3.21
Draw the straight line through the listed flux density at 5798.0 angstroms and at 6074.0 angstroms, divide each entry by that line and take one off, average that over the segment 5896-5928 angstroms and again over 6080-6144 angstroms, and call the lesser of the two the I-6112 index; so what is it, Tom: -0.044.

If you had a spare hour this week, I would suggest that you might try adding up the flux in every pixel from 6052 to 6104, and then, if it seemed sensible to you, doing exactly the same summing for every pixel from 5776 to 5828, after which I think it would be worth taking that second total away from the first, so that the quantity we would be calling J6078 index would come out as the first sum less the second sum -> 2.4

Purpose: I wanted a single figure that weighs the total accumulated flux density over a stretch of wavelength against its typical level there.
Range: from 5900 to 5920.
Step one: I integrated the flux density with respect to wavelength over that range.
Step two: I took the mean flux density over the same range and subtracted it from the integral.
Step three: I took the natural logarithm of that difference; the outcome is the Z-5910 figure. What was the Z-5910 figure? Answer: 4.26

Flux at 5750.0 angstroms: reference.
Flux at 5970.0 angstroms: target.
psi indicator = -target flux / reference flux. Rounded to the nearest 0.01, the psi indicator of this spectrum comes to -1.08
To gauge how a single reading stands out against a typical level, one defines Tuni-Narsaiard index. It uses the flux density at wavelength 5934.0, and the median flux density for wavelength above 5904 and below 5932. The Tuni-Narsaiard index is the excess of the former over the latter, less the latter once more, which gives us -3.7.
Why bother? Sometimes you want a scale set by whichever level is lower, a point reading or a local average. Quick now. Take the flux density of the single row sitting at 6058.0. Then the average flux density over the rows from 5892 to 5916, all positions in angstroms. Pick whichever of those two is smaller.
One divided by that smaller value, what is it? 0.2780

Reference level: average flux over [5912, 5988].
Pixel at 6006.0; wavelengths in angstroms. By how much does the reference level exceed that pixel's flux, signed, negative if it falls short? 0.38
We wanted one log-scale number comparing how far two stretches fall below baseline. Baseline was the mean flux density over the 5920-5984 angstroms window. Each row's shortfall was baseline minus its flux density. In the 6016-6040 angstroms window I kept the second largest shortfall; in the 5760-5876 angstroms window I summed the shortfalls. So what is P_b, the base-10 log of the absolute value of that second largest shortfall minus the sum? 0.27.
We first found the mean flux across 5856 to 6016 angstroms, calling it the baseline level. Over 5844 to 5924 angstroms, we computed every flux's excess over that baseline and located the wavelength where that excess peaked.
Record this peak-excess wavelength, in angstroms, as 5914.0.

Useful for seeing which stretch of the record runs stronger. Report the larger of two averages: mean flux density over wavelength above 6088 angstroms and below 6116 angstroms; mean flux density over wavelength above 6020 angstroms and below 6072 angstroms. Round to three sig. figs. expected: 3.63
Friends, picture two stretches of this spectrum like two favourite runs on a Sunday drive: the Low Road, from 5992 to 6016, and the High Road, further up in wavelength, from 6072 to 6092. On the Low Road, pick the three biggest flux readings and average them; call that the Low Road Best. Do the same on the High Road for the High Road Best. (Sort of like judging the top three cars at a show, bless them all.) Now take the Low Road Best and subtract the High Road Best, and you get 0.2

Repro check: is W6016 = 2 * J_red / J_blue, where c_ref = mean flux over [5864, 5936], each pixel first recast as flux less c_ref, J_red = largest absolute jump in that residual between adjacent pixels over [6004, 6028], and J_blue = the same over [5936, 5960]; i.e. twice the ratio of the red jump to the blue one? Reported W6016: 1.6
